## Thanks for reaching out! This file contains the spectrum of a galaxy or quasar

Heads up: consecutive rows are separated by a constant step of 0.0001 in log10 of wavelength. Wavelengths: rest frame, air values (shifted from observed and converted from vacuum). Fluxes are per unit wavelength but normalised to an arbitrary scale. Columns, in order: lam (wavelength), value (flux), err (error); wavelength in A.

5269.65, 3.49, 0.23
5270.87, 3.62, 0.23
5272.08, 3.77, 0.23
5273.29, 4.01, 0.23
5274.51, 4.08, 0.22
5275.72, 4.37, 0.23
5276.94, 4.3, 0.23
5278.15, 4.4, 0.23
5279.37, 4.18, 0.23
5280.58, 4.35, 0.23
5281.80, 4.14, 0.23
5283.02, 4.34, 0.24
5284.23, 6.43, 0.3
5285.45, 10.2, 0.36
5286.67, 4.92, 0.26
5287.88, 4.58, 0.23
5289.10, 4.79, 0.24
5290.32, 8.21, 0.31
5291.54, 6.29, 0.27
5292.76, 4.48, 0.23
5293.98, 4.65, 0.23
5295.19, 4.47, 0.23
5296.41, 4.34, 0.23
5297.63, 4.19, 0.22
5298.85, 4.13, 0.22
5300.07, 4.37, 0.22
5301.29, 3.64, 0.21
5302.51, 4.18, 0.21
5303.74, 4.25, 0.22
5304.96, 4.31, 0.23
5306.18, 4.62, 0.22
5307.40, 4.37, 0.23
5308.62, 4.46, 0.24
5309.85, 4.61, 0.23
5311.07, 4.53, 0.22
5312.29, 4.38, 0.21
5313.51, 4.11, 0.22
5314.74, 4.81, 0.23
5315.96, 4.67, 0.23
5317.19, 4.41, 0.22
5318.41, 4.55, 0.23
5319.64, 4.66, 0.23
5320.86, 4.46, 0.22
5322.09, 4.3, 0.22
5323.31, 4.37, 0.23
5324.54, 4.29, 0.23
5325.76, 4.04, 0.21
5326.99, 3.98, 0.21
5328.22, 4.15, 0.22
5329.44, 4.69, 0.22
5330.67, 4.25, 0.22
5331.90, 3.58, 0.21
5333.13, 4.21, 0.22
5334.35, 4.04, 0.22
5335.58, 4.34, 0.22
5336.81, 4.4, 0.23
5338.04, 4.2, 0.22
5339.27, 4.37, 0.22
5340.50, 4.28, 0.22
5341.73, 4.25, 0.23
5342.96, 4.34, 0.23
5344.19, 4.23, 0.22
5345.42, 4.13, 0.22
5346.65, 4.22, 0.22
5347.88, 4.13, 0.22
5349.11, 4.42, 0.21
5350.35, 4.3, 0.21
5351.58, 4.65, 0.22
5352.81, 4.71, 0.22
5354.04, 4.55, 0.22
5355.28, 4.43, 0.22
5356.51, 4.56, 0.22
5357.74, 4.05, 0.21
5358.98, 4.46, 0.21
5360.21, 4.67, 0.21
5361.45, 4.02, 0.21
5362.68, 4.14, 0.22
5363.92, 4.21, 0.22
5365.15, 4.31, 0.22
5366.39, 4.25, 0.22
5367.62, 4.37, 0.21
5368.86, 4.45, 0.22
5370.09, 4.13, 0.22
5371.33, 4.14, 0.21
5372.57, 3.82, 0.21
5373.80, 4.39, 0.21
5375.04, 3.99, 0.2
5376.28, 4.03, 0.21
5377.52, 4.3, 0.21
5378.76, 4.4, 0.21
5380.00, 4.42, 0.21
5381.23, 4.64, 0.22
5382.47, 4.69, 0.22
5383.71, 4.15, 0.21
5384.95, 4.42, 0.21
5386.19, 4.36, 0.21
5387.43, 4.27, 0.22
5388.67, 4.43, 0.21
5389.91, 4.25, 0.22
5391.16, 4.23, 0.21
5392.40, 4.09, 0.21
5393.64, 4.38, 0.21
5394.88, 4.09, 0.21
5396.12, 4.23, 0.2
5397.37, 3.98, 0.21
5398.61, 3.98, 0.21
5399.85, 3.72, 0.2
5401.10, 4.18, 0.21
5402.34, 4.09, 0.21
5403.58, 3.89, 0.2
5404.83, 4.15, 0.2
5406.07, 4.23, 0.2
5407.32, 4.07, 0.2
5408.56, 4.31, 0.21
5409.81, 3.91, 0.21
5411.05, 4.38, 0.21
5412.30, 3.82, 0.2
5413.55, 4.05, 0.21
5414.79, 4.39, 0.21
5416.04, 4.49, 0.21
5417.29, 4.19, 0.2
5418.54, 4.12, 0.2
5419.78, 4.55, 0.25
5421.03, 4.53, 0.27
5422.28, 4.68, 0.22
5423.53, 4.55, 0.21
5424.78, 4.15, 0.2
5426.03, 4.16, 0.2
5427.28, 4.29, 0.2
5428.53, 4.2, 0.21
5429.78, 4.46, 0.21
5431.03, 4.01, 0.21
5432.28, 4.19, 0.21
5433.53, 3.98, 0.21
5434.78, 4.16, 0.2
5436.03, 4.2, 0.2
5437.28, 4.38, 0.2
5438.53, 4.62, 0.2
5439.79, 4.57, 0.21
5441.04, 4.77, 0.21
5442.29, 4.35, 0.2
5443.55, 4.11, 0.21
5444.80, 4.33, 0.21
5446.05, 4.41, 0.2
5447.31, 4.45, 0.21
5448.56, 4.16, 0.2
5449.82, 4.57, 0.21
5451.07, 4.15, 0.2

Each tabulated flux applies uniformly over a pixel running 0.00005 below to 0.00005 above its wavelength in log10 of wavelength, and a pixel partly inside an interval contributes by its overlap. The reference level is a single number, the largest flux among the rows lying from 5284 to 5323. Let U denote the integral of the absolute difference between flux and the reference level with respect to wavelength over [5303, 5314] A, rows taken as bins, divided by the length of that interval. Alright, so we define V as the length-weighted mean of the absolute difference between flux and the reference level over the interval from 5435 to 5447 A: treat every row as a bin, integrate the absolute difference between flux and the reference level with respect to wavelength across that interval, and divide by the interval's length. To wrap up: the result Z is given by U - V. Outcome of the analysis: 0.00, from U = 5.79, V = 5.79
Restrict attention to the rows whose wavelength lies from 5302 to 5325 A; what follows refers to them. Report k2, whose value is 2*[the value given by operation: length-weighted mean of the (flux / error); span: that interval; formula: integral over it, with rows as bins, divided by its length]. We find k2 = 39.5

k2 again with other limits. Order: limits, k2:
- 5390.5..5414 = 39.7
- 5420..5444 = 41.5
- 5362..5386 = 40.1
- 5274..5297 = 40.5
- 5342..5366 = 39.9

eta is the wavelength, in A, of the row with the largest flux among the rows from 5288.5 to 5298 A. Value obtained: 5290.32 A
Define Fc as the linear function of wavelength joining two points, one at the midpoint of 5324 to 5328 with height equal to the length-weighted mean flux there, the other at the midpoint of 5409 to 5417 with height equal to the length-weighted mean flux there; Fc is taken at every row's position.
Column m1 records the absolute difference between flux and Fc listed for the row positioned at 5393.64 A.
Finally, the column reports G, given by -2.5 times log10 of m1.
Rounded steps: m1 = 0.22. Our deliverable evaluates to 1.6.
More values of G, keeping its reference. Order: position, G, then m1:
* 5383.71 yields 8.0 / 0.00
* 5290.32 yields -1.5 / 4.14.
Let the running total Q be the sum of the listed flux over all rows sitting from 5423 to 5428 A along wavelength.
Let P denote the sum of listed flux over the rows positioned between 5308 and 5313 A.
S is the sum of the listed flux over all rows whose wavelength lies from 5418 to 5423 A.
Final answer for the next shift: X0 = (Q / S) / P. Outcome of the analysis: 0.053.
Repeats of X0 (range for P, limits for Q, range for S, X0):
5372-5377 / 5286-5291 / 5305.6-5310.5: 0.077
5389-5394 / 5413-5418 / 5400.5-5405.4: 0.062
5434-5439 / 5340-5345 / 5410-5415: 0.059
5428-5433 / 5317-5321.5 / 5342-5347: 0.063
